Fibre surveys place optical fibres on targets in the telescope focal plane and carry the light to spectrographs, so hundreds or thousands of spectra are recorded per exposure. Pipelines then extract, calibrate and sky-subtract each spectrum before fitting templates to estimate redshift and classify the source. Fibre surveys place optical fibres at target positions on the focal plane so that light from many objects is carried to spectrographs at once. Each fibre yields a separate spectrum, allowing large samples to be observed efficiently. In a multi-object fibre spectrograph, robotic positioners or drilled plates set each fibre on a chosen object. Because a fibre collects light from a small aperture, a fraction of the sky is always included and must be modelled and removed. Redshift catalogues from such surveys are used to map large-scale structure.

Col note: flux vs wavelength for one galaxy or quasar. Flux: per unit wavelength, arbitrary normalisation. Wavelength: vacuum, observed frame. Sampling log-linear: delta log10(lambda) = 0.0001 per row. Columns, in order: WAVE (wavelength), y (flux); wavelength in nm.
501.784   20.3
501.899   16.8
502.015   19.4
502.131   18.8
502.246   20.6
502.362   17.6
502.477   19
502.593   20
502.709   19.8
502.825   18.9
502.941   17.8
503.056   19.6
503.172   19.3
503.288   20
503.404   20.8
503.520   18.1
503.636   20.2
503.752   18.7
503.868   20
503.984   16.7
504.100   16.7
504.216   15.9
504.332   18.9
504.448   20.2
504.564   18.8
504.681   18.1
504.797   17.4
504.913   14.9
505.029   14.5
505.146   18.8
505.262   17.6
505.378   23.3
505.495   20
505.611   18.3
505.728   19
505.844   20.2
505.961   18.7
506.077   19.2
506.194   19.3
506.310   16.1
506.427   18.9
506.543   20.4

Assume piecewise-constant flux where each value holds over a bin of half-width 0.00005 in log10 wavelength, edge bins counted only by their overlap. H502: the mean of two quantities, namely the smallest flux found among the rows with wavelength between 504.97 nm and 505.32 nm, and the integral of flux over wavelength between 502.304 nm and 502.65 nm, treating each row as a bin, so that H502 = 10.5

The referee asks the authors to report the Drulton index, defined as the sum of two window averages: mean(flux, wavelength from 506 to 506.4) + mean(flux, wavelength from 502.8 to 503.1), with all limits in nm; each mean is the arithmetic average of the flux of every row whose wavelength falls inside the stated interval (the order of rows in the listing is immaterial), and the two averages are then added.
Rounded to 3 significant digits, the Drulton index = 37.0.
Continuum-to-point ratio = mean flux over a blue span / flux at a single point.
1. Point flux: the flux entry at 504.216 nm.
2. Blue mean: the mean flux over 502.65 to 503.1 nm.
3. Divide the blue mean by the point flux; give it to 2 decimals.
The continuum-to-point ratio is 1.20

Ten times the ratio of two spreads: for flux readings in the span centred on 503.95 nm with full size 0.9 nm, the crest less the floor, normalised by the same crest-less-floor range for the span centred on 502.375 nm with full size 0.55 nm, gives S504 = 14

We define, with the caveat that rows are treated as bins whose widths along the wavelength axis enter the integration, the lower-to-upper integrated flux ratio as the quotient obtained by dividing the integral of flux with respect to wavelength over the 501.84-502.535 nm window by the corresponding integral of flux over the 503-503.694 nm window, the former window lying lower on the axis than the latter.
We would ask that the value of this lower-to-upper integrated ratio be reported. 0.95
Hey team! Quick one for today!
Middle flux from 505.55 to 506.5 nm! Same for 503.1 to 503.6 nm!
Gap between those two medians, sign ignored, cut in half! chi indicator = 0.35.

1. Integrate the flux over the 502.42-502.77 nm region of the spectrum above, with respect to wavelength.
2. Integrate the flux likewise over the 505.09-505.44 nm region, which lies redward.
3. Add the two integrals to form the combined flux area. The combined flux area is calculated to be 13.8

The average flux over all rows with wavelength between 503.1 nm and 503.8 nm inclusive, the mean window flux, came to 19.5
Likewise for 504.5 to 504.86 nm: 18.1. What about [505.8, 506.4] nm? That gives 18.7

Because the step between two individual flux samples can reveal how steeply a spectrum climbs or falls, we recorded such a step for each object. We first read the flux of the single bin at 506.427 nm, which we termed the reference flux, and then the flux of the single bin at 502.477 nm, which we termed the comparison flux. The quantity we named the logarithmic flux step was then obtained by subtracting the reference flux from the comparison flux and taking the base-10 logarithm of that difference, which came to -1.0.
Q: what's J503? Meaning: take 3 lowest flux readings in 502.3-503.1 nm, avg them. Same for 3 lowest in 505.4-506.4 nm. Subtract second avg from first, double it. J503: 1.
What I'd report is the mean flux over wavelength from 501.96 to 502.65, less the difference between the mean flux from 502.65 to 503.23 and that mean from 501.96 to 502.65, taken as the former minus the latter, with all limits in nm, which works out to 19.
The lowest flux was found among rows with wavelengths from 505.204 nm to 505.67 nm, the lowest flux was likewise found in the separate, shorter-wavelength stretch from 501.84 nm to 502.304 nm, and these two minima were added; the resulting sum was 34.4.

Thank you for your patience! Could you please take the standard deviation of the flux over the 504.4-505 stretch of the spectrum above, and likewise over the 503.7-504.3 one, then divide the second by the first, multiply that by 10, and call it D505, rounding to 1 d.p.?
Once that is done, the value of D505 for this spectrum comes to 8.6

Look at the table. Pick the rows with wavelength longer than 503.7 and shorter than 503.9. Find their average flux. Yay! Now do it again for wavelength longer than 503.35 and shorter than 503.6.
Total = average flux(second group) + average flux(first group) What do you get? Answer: 38.8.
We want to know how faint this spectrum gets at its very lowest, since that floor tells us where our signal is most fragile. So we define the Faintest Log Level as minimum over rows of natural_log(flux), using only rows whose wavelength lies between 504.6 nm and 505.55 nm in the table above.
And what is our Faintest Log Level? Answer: 2.67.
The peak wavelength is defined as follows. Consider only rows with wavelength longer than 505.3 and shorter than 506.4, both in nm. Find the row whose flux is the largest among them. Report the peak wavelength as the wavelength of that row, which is 505.378 nm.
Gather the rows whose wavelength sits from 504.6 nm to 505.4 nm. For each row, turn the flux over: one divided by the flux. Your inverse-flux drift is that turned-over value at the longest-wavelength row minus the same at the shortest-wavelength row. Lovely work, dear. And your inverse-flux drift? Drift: -0.012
